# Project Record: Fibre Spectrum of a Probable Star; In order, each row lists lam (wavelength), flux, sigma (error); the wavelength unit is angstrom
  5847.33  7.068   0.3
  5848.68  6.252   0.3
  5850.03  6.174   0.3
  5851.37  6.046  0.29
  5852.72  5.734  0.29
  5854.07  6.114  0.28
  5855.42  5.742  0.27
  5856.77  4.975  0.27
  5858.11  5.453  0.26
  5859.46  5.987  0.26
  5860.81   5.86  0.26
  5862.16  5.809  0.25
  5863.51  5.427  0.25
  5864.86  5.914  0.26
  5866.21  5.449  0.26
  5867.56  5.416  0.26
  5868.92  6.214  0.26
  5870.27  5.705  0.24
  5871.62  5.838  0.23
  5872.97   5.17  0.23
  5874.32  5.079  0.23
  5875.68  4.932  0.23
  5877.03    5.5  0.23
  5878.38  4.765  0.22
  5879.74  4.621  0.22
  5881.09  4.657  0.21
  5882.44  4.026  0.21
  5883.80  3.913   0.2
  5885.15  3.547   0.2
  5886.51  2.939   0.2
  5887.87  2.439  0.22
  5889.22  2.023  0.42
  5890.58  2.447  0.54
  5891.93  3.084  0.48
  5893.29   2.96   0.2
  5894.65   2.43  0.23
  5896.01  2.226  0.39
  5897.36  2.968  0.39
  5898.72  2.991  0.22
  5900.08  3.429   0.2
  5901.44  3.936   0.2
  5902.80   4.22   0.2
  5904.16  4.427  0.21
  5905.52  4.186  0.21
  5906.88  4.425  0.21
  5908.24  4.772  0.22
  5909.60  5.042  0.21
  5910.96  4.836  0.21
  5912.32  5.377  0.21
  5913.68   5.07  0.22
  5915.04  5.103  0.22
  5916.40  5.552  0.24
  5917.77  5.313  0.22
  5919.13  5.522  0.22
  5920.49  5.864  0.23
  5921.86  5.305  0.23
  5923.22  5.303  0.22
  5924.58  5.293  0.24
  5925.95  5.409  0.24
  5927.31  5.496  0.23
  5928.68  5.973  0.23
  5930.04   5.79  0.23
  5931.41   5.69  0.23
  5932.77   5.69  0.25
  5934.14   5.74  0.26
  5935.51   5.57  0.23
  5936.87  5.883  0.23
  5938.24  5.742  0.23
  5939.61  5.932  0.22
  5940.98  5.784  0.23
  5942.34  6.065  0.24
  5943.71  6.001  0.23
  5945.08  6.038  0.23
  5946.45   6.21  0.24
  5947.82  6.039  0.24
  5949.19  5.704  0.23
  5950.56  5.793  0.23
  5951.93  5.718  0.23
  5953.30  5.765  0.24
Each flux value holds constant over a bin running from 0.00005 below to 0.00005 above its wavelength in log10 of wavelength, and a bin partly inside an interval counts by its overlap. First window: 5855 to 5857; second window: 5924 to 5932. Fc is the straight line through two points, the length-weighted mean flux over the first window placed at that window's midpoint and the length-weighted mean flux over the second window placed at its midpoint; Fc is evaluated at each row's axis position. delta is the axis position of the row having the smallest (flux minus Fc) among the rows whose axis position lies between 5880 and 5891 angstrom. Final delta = 5889.22 angstrom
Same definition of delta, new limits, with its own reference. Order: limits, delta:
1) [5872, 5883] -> 5882.44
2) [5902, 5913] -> 5905.52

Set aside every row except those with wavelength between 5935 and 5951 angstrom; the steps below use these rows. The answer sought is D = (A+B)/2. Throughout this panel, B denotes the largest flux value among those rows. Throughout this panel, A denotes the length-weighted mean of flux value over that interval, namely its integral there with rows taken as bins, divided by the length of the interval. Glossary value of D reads 6.1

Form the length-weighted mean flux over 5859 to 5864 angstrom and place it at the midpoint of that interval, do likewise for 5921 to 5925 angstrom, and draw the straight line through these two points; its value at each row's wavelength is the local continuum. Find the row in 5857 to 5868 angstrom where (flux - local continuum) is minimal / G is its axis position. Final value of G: 5858.11 angstrom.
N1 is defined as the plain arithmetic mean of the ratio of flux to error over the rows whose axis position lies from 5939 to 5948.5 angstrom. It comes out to 25.8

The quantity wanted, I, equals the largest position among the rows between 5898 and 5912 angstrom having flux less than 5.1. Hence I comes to 5910.96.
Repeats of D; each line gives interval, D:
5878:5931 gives 5.1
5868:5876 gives 5.9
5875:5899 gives 4.5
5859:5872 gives 6.0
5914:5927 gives 5.6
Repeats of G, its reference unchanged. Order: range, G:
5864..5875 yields 5874.32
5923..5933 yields 5924.58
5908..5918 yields 5908.24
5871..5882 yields 5879.74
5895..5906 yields 5896.01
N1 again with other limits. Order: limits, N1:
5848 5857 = 20.5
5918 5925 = 24.0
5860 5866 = 22.6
